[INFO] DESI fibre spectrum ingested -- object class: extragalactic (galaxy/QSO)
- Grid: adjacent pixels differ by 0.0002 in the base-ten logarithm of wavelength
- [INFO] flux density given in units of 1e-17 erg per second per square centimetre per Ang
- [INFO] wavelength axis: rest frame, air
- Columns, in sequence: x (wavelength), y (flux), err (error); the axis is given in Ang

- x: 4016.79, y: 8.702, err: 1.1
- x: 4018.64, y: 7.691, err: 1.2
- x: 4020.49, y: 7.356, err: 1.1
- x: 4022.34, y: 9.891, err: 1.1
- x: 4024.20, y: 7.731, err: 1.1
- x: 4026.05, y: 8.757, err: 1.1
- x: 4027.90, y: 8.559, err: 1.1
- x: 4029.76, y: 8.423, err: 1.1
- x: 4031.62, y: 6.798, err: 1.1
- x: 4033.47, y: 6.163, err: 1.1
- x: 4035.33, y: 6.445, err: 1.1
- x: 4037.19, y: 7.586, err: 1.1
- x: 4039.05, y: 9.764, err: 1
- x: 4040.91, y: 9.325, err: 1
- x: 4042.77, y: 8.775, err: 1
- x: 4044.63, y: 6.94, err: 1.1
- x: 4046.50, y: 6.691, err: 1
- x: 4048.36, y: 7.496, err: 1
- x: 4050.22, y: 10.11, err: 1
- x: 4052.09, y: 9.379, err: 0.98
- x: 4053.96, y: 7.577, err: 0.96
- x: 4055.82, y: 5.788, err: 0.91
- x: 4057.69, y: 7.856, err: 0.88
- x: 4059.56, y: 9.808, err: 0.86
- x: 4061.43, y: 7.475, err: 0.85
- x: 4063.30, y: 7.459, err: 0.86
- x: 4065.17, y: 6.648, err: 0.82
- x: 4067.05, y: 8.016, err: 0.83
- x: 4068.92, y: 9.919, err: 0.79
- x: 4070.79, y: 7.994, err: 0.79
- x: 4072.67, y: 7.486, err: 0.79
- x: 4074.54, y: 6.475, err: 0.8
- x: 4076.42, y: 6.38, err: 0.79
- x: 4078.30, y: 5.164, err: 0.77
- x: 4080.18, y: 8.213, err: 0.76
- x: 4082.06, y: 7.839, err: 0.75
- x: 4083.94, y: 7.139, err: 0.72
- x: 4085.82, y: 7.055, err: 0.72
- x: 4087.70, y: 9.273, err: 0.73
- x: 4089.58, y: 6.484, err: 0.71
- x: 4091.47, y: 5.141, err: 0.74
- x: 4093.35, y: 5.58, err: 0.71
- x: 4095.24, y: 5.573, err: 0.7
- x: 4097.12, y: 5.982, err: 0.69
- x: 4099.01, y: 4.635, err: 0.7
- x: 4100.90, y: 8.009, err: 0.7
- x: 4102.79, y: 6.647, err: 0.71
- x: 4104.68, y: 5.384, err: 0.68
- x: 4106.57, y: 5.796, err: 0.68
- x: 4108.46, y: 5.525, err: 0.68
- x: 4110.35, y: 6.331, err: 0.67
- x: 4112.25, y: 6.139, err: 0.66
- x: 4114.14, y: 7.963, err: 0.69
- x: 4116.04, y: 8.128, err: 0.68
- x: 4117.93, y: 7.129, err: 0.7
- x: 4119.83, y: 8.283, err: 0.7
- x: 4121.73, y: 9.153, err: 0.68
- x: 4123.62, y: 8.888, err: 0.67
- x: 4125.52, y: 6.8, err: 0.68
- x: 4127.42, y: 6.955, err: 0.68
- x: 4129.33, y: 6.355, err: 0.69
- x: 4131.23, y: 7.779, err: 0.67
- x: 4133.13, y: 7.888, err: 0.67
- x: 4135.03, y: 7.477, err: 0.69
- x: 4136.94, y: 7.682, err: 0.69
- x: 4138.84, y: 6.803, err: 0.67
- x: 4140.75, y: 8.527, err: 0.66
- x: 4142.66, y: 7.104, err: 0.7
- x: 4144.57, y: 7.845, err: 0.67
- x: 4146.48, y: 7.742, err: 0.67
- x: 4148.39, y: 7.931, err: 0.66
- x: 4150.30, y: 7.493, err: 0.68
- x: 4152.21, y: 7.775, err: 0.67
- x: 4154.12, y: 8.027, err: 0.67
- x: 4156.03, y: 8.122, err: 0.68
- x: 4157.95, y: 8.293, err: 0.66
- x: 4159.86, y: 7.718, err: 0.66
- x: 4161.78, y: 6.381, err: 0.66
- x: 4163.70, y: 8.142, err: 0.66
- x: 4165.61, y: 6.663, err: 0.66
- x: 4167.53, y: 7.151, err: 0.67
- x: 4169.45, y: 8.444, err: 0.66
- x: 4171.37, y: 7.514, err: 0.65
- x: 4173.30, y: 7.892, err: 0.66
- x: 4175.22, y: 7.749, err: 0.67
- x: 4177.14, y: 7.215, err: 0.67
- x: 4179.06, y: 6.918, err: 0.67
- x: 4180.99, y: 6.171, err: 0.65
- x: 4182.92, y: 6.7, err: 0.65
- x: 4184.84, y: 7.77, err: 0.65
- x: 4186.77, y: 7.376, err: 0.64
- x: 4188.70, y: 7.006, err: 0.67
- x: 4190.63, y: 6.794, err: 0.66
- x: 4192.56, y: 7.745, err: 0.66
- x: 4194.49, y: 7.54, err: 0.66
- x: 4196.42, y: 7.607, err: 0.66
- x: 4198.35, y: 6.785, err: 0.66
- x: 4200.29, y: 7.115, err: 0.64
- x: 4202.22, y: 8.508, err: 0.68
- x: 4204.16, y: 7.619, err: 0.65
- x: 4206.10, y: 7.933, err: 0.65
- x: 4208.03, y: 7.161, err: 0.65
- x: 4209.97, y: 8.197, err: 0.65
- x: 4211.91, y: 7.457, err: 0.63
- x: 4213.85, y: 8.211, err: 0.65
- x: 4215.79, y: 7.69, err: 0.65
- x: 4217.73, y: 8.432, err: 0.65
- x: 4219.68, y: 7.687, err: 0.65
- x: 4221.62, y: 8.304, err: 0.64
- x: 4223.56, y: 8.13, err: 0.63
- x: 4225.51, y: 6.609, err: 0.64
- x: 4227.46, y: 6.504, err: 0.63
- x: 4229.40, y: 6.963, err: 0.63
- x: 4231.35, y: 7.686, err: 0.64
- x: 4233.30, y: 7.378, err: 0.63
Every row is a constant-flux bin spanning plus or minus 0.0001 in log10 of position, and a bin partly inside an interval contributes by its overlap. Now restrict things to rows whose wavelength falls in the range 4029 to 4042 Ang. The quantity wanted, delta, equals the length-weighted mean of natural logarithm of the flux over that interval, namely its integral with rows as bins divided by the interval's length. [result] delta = 2.04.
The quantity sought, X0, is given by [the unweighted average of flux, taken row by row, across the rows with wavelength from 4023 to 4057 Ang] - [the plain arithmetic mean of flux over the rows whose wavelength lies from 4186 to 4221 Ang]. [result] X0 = 0.3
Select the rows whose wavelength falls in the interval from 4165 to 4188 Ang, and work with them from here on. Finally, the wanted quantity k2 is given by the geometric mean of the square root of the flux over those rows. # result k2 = 2.70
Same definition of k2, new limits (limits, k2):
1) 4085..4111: 2.48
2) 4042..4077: 2.78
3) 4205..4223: 2.81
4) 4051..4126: 2.65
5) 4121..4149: 2.76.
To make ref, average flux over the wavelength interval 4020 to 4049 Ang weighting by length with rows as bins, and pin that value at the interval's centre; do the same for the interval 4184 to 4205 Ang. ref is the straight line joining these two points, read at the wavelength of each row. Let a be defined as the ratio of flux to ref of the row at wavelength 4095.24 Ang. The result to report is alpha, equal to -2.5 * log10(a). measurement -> 0.357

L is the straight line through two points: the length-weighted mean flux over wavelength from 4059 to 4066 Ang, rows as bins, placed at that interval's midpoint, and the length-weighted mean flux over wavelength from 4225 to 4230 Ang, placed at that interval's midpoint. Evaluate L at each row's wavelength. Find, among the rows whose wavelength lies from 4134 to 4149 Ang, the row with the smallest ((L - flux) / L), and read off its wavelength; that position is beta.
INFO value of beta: 4140.75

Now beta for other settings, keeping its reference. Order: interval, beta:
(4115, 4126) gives 4121.73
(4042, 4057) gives 4050.22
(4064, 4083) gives 4068.92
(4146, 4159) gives 4157.95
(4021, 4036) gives 4022.34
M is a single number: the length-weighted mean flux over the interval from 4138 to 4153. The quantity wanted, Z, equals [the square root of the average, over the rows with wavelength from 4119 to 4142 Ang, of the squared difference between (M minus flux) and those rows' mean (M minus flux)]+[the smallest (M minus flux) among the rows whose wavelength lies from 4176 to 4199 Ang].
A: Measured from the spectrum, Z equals 0.7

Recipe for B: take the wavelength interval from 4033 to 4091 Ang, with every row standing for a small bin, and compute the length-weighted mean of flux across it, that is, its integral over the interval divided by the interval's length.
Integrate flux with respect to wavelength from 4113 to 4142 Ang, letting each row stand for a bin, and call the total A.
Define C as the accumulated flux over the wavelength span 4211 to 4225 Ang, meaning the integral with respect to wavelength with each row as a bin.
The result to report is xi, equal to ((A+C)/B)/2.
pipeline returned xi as 22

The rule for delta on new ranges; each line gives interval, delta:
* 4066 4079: 1.98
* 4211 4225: 2.07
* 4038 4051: 2.12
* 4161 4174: 2.00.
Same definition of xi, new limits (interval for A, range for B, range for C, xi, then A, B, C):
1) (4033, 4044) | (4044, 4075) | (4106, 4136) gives 20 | 89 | 7.86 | 219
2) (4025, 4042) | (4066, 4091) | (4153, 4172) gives 19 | 136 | 7.44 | 145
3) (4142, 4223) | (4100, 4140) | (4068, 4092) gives 55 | 614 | 7.20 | 175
